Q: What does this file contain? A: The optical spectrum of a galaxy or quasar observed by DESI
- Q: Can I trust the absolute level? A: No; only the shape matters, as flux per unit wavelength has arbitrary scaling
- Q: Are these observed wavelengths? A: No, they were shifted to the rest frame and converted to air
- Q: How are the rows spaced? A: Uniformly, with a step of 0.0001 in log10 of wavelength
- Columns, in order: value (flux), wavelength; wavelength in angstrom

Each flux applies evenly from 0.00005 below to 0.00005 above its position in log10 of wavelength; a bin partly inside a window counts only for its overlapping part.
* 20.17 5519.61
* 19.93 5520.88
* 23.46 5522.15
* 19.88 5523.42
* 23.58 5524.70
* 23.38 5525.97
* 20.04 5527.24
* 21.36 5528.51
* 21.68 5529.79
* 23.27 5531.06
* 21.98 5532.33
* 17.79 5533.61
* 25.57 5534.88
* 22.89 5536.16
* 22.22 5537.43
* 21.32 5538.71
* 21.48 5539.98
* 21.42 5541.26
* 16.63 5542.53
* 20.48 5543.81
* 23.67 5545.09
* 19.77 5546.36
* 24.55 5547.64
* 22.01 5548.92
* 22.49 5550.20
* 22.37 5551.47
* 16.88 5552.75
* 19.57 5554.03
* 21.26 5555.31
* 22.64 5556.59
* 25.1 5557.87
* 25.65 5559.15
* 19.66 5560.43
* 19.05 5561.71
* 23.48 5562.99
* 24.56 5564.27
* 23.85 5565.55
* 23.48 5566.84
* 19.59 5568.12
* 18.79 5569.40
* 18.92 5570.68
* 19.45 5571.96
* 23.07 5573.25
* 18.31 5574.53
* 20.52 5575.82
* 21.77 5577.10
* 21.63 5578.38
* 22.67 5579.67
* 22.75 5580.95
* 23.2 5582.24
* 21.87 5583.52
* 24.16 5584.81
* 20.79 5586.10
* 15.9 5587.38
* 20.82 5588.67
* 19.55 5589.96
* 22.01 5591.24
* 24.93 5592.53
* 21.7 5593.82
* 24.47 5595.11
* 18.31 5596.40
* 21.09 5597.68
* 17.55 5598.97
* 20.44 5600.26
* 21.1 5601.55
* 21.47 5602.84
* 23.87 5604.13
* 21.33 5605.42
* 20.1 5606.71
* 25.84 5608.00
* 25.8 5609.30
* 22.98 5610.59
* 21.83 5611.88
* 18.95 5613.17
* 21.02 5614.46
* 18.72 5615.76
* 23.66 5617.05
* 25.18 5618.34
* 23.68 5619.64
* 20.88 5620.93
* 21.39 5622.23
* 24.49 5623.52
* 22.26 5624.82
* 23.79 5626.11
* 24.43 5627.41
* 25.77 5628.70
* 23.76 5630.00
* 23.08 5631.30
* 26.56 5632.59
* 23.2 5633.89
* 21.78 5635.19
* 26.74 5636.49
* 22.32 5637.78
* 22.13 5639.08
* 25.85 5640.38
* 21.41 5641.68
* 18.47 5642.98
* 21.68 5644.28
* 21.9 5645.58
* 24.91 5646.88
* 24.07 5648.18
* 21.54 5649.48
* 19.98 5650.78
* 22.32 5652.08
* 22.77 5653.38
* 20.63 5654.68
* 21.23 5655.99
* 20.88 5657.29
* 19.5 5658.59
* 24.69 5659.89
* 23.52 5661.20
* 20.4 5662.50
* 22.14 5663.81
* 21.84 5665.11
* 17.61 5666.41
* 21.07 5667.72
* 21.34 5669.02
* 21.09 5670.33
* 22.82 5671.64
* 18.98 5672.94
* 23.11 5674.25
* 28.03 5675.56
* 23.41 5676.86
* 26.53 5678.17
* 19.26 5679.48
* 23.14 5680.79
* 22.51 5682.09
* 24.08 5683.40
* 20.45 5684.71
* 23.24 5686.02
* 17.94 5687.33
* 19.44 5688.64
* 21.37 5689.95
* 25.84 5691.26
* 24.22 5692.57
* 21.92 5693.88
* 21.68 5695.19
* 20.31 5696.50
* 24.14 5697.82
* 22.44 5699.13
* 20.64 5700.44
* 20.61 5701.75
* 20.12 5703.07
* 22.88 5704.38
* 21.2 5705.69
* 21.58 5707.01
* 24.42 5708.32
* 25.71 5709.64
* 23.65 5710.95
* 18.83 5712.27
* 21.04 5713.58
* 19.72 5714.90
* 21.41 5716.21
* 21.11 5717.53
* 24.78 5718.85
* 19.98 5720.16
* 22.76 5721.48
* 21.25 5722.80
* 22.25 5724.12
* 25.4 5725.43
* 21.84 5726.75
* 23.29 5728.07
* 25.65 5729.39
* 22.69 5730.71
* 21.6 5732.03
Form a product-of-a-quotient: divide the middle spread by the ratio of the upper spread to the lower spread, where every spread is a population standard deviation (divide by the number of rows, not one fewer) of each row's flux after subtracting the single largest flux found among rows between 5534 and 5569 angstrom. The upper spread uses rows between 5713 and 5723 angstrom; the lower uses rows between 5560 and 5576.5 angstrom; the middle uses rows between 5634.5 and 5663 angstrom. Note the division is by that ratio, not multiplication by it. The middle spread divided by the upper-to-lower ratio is 3.0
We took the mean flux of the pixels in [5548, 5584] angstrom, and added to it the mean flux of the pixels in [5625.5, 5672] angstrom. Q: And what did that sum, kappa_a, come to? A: 44.0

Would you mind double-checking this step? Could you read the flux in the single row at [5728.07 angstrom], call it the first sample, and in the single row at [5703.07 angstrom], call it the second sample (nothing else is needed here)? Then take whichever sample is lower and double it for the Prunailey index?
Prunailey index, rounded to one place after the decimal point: 40.2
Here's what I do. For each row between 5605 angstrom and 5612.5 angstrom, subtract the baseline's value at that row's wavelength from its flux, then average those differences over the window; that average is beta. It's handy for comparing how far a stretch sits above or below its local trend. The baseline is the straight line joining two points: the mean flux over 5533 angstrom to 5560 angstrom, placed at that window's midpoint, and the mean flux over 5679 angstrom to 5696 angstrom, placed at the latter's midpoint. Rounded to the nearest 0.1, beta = 1.2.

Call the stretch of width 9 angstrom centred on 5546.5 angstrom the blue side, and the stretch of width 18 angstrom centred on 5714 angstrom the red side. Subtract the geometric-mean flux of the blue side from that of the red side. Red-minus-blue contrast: 0.66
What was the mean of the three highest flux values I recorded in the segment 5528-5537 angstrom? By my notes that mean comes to 23.9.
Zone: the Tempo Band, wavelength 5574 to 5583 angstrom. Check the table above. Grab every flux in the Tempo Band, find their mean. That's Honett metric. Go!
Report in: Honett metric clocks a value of 21.6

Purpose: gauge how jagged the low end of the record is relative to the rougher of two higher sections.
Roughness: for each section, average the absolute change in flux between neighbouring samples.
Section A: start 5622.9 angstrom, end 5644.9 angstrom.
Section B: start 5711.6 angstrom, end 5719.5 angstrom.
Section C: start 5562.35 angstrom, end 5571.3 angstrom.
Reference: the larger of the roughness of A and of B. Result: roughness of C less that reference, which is -1.4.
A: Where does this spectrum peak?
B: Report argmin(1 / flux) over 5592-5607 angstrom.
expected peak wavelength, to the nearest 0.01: 5592.53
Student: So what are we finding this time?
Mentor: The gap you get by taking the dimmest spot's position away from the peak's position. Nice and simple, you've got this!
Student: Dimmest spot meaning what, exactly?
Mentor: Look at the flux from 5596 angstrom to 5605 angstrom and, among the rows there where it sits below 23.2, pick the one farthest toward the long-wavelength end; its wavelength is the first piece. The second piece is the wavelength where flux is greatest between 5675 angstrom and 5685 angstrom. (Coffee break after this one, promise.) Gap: 72.7 angstrom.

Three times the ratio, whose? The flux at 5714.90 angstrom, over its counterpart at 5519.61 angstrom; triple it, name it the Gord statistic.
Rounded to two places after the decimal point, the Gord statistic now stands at 2.93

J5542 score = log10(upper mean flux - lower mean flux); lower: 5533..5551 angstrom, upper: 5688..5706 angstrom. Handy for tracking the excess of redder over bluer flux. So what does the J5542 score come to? -0.49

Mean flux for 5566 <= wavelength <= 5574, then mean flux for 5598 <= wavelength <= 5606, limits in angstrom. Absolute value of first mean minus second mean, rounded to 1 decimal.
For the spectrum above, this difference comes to 0.4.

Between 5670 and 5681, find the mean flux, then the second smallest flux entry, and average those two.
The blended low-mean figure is 21.1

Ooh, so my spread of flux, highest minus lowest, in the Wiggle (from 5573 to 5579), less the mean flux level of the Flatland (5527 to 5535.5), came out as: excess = -17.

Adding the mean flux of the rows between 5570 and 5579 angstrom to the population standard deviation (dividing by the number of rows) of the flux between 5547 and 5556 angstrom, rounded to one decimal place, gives 22.8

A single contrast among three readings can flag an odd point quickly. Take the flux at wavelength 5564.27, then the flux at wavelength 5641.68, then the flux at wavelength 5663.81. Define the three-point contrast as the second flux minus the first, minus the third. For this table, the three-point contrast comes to -25.3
